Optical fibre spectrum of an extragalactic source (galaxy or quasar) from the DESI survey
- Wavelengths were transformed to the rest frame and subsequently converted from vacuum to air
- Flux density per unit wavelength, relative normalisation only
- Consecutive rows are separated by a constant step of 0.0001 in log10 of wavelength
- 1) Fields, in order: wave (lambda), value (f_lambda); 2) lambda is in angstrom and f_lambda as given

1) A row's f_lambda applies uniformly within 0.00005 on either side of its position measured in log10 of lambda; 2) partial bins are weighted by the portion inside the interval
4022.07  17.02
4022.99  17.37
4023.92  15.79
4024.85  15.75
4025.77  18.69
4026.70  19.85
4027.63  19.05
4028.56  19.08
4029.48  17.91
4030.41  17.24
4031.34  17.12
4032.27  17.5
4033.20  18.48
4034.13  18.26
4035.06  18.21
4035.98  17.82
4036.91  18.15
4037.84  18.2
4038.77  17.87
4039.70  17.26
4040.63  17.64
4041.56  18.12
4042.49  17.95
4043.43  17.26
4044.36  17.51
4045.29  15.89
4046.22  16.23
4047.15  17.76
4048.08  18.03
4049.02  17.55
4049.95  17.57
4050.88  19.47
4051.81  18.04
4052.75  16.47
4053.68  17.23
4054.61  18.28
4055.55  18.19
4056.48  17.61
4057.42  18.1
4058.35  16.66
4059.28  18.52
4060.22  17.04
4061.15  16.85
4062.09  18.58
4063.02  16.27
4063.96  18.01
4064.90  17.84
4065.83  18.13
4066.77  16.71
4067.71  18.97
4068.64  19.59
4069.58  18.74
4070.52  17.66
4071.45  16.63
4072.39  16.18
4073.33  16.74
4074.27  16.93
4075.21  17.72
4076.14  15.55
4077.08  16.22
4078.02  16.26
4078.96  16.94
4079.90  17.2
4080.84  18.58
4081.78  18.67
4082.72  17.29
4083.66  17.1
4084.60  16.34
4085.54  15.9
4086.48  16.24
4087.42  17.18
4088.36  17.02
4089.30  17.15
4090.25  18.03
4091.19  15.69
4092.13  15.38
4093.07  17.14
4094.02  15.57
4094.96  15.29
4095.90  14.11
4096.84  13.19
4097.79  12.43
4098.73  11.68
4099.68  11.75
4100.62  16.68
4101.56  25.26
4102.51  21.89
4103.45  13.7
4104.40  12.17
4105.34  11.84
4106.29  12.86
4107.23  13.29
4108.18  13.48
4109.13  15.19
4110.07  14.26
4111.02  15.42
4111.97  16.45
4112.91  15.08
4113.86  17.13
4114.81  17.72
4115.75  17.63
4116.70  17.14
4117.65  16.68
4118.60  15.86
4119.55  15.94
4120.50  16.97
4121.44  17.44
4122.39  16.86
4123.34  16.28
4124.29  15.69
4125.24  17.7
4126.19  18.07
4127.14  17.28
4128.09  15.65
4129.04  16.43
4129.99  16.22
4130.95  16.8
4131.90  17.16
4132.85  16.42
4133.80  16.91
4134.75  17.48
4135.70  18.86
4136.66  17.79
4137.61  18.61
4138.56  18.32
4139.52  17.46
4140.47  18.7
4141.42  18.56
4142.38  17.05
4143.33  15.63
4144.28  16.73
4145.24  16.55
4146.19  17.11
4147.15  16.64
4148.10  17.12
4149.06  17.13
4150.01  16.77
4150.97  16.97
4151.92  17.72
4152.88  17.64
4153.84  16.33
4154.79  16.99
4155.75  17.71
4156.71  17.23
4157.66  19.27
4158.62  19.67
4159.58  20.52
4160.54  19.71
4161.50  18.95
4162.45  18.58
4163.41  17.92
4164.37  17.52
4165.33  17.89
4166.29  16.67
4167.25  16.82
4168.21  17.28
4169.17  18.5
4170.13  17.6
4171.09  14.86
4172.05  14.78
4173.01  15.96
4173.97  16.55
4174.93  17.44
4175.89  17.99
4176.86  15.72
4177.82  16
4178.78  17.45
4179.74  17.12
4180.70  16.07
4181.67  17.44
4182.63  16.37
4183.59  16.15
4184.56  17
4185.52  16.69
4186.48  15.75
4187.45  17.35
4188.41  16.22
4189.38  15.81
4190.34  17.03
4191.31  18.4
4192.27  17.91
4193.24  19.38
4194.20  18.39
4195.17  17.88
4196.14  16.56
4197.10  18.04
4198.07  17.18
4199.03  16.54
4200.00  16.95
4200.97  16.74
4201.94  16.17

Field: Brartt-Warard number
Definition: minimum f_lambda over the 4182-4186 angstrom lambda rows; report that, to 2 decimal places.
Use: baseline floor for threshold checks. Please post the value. 16.15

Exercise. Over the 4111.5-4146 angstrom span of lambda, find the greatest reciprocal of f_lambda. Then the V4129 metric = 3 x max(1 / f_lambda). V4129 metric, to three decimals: 0.199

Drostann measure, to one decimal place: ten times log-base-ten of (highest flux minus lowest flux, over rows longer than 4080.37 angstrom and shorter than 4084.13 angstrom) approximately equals 2.0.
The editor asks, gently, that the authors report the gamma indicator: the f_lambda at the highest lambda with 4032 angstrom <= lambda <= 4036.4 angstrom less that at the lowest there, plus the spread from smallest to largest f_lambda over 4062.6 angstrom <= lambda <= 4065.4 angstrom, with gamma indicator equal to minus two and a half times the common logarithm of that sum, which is -0.8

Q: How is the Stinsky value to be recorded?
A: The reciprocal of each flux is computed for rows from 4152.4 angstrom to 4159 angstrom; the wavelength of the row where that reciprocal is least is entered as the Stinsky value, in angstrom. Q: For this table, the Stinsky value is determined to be 4158.62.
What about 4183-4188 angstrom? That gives 4187.45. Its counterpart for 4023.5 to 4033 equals 4026.70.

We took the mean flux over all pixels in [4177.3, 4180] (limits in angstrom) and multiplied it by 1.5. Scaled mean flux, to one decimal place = 25.3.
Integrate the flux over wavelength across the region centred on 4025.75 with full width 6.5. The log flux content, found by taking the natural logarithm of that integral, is 4.76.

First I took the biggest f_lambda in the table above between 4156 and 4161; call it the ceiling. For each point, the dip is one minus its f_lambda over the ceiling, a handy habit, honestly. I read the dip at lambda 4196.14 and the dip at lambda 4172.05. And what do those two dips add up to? 0.47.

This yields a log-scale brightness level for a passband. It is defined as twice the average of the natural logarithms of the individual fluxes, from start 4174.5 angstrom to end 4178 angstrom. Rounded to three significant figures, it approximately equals 5.64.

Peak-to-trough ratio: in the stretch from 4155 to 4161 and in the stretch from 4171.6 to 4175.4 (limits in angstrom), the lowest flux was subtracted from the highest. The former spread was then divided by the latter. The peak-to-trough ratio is 1.2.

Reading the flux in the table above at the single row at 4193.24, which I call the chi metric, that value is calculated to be 19.38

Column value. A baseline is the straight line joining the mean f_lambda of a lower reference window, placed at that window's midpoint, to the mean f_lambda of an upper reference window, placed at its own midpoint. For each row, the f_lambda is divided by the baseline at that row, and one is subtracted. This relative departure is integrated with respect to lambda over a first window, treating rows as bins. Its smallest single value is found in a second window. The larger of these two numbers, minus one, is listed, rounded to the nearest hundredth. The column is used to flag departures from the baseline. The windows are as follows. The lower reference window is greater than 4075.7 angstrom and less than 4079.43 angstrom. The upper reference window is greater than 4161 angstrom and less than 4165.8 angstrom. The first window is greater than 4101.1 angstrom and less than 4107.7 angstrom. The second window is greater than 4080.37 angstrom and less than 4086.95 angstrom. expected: -1.03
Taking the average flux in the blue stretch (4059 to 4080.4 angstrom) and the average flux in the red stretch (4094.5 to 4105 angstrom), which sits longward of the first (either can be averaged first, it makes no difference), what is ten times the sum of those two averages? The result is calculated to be 326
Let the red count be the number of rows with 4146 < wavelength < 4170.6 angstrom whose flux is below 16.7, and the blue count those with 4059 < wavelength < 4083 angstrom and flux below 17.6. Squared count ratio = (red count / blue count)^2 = 0.0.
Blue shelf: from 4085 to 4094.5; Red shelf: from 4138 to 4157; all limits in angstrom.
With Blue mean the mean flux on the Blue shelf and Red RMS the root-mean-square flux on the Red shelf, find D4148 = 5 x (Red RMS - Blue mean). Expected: 3.5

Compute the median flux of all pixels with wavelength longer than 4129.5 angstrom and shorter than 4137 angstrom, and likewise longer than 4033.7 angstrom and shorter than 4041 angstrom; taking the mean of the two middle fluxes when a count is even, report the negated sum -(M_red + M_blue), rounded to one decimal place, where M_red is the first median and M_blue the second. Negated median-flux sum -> -35.0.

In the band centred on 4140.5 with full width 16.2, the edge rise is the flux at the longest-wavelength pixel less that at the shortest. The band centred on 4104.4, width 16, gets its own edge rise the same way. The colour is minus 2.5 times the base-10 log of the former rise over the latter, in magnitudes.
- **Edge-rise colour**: 1.7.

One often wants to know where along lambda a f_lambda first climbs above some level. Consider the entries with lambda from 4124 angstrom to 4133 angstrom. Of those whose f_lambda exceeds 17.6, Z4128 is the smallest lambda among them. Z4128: 4125.24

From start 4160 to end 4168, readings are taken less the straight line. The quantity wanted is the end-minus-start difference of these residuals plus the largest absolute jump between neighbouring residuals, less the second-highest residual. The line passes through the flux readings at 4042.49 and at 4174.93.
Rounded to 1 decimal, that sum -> -3.1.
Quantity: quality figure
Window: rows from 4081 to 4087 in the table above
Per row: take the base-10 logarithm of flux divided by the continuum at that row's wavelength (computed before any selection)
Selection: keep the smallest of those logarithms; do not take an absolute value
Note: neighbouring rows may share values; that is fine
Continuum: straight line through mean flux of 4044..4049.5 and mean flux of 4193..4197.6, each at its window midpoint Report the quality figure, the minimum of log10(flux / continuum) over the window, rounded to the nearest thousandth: -0.039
